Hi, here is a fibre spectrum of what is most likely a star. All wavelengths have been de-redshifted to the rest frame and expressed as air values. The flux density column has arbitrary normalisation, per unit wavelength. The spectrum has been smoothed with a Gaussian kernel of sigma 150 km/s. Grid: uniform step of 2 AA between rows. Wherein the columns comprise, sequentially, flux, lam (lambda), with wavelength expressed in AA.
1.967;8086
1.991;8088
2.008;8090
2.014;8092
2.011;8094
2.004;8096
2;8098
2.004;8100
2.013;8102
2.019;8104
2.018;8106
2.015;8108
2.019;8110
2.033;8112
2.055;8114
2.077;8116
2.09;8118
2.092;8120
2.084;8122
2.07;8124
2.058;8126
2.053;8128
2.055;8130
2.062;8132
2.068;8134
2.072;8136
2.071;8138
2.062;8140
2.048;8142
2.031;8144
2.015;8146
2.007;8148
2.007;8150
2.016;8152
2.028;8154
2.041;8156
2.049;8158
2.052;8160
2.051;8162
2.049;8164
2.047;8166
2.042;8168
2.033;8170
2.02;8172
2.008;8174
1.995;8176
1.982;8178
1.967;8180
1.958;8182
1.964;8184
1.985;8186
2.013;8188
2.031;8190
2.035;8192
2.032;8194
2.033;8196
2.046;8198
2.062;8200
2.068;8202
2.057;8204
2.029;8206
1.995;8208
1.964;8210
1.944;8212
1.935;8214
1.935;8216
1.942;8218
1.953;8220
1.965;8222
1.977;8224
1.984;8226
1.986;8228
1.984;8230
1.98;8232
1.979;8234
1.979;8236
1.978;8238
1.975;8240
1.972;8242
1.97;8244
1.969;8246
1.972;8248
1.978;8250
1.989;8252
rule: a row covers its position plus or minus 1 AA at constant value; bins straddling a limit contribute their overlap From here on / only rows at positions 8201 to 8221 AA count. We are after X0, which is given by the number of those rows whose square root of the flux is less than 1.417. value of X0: 7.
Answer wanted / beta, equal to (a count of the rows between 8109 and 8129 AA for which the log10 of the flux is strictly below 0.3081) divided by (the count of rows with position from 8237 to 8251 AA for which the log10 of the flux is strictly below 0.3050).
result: 0.14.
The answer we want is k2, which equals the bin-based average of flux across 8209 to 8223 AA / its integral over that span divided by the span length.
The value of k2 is 1.95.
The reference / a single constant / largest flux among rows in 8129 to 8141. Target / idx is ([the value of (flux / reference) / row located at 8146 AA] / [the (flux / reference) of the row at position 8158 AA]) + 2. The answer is 2.98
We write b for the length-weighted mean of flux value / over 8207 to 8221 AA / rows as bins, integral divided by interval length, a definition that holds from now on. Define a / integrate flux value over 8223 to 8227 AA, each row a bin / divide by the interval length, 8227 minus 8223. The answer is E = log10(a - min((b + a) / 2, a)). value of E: -1.9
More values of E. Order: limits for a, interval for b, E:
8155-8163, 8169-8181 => -1.6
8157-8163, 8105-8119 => -2.5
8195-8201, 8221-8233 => -1.5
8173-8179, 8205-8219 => -1.8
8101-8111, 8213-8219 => -1.4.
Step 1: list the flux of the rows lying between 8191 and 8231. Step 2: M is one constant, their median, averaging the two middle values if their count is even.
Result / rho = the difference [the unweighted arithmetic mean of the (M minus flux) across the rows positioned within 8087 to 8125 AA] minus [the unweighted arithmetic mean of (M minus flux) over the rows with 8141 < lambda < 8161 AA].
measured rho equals 0.00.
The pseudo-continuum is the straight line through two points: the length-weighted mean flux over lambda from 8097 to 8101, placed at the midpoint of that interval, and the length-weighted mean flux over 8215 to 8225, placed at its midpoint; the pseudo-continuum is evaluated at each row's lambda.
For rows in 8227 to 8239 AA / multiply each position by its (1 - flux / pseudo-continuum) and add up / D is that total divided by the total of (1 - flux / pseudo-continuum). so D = 8232.9 AA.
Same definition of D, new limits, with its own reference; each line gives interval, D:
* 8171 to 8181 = 8173.8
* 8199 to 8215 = 8202.4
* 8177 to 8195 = 8191.0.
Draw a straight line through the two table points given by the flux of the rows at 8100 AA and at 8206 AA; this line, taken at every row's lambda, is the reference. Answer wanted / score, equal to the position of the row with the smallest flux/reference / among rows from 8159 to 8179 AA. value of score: 8178 AA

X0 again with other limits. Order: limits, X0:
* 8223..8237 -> 7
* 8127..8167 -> 2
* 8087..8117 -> 4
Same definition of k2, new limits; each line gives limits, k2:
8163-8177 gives 2.03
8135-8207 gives 2.03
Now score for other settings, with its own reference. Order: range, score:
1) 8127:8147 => 8146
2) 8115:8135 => 8128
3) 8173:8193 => 8182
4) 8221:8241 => 8222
